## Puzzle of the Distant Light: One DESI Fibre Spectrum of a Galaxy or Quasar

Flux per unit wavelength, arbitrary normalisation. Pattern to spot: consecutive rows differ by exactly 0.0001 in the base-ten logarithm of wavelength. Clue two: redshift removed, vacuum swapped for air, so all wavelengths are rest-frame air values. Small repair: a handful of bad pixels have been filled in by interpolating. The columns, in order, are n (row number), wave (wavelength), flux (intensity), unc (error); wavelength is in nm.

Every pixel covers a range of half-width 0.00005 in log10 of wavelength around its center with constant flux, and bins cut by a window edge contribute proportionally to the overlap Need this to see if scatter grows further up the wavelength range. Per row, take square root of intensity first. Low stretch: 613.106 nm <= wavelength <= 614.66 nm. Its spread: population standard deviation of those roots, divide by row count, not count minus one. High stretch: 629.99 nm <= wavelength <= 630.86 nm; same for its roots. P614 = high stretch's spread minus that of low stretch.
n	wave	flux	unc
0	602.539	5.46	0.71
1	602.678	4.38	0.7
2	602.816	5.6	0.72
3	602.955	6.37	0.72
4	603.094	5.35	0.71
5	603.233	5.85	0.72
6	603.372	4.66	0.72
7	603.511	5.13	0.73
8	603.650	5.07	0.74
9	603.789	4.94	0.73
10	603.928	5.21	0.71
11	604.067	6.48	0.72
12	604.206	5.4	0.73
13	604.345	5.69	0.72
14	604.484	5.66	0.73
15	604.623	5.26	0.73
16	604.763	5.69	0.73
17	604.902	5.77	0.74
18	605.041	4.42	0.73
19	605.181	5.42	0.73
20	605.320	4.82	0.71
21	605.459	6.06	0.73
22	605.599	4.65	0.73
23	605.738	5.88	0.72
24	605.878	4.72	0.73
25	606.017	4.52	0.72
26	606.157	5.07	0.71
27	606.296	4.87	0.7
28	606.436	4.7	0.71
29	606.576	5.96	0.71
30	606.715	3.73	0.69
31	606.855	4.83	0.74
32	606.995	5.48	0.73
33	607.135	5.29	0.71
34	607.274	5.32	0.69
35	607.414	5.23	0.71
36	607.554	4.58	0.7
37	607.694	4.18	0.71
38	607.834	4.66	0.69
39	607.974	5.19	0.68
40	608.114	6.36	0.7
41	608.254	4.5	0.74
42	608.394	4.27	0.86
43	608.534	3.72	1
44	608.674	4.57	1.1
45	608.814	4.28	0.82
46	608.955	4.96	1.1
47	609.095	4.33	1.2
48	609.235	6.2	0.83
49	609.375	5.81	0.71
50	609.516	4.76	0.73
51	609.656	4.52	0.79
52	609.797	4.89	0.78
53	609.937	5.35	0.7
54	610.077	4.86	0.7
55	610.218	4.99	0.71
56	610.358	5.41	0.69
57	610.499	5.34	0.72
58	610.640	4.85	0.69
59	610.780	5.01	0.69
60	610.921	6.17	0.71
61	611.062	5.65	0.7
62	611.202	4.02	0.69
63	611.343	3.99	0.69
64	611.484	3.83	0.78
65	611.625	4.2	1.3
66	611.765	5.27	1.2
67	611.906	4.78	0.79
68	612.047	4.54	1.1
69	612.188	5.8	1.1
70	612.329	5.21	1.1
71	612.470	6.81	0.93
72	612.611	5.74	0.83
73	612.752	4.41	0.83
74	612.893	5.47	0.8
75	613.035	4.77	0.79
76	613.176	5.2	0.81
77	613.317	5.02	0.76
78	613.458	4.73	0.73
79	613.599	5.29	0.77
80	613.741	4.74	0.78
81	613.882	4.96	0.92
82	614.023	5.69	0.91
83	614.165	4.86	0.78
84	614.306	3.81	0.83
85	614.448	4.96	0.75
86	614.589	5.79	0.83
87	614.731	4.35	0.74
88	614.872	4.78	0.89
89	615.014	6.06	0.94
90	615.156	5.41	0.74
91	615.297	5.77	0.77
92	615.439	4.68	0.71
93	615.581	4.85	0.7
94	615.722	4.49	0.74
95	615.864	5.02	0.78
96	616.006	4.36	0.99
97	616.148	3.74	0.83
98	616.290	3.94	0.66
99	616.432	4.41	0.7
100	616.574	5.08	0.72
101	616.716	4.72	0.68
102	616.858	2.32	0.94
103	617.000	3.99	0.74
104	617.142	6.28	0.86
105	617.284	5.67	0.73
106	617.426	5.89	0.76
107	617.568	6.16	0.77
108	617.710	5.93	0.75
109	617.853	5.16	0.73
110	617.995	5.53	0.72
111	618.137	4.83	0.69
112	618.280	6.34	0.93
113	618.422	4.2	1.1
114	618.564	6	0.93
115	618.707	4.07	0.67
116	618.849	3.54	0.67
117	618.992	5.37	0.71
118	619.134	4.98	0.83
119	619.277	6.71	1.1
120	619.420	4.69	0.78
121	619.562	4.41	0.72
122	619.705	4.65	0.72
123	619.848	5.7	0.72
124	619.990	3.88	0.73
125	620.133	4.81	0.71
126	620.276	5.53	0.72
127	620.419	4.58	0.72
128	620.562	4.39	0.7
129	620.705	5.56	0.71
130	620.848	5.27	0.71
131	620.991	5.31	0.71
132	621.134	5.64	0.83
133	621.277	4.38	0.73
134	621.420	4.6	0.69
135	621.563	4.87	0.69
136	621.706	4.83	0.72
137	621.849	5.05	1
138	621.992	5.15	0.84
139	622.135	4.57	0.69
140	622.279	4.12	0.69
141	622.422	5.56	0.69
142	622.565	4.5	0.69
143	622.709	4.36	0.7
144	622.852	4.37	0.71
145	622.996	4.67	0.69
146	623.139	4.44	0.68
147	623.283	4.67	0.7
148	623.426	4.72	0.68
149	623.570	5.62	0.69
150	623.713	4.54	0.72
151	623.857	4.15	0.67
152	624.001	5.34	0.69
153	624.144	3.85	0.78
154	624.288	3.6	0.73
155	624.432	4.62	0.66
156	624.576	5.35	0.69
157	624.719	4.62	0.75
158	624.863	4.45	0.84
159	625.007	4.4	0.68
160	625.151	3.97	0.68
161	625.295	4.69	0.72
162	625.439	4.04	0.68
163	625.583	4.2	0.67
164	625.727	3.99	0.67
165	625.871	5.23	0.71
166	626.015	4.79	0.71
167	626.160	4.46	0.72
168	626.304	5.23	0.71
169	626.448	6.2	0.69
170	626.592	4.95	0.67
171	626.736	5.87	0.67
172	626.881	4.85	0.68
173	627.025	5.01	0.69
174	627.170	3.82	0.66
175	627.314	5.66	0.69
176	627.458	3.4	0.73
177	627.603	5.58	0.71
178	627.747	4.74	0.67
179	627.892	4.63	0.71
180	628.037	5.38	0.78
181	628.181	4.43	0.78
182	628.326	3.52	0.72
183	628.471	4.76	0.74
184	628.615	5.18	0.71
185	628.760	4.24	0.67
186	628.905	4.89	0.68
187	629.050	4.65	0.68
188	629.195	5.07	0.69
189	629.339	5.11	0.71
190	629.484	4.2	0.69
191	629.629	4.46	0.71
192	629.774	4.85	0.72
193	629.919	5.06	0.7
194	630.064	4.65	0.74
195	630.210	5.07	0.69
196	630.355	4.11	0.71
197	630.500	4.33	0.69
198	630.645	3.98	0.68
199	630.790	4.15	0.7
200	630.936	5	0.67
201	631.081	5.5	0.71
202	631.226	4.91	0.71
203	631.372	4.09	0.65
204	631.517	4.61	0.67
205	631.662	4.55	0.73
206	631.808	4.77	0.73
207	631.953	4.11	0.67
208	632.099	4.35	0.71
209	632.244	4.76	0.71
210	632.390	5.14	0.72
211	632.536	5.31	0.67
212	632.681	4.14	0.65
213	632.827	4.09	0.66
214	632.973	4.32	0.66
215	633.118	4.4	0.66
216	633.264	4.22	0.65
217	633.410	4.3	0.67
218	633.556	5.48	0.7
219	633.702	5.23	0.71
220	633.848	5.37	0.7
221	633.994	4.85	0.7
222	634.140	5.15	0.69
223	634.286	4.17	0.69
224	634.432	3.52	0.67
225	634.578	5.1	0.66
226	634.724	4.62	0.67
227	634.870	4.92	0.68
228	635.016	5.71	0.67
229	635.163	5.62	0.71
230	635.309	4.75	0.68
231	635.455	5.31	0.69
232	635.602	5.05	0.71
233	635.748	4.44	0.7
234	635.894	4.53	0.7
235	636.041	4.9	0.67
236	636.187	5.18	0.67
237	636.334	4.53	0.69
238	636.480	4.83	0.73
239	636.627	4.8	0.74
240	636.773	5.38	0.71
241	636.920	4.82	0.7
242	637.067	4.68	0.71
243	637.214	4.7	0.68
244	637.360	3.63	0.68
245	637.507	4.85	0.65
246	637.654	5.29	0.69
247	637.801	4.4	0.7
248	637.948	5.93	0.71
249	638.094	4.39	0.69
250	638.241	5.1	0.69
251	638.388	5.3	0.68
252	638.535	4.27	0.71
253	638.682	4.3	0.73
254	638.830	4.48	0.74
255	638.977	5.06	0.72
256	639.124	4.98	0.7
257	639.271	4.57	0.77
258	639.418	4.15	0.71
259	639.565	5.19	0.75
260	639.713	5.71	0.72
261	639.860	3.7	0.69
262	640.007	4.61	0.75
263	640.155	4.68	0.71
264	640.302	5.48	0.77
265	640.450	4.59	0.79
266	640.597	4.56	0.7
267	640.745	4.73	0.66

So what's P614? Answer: -0.03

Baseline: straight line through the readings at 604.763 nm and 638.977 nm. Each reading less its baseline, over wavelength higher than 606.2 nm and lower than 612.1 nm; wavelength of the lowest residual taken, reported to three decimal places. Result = 606.715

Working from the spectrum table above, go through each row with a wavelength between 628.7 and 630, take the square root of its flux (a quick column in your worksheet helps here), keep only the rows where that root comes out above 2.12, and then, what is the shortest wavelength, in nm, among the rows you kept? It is 628.905 nm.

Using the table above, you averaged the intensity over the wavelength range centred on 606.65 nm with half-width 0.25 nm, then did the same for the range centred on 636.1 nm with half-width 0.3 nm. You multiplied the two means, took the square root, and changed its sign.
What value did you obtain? -4.79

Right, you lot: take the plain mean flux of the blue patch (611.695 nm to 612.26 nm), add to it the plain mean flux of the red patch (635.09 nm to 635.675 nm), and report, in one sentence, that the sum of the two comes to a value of 10.3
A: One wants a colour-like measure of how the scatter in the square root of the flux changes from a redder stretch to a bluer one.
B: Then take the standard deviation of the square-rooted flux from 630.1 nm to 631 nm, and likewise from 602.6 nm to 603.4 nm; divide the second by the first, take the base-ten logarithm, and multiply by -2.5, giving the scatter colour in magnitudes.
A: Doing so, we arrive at -0.41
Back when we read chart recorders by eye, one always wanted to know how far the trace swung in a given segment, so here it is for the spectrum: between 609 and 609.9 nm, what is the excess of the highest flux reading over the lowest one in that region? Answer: 1.9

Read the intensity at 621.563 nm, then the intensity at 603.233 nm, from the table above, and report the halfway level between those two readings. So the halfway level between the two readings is 5.36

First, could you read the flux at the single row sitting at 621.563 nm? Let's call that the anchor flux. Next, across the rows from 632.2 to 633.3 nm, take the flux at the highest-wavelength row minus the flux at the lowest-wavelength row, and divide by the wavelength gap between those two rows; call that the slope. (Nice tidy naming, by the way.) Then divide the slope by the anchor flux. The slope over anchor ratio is -0.11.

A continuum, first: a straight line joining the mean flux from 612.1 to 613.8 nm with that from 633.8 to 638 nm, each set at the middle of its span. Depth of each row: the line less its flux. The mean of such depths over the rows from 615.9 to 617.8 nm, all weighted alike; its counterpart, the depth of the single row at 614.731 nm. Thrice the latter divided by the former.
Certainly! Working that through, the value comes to 7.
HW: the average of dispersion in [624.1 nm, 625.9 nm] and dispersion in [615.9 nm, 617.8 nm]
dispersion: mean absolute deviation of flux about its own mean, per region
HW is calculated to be 0.68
